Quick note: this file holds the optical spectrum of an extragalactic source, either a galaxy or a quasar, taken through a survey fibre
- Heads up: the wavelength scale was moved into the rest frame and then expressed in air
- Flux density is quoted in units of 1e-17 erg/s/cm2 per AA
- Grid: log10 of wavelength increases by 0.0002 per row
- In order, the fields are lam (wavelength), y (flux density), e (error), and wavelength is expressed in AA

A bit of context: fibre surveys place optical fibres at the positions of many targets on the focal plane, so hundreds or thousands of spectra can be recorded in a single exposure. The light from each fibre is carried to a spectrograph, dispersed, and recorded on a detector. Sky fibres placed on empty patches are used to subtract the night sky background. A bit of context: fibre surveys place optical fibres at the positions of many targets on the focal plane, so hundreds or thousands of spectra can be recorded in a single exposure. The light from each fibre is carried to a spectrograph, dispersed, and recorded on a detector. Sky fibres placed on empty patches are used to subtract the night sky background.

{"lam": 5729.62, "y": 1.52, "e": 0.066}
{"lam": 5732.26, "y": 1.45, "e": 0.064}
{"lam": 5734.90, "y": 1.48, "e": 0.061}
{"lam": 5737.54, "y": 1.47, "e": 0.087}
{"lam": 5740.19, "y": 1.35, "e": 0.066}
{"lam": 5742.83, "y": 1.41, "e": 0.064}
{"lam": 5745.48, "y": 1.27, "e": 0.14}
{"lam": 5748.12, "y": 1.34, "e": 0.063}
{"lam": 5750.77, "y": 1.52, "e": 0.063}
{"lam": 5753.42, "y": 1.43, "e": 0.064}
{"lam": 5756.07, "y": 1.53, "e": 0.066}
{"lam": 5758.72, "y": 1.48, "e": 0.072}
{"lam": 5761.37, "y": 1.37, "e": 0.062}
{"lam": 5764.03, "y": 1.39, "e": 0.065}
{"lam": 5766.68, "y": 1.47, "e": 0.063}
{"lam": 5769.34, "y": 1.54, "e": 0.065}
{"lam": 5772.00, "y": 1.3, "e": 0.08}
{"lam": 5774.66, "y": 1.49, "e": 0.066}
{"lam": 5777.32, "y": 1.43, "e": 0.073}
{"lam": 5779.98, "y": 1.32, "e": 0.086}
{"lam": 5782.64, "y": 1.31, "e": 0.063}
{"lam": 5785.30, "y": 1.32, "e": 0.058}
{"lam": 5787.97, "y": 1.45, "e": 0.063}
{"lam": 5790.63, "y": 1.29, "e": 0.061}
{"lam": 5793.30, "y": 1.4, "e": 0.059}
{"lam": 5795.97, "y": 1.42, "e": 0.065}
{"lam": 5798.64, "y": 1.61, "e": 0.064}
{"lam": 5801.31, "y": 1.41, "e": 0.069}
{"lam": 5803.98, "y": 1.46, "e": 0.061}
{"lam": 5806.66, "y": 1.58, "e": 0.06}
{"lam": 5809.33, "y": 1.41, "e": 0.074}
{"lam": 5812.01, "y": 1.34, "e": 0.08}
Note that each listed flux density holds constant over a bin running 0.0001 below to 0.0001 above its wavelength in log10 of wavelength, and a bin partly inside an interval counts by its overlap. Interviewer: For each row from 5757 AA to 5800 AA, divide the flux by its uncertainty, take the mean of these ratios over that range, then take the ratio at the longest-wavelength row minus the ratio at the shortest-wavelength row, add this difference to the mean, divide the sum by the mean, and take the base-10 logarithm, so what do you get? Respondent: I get 0.08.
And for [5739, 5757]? 0.05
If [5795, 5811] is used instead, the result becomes -0.06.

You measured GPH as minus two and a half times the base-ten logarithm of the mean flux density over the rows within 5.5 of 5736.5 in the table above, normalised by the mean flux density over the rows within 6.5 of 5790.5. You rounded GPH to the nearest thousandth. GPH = -0.047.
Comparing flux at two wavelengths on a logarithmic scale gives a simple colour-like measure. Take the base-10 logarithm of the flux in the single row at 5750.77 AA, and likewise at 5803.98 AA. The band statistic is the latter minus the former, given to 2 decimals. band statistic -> -0.02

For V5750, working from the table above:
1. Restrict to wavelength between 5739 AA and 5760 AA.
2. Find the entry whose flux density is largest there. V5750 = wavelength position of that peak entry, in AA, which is 5756.07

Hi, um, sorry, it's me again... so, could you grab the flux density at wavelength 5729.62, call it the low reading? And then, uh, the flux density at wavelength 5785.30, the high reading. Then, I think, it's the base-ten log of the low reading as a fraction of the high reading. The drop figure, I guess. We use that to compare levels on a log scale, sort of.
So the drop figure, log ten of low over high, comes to 0.061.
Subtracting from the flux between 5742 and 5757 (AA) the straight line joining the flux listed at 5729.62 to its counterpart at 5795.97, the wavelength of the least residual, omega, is 5745.48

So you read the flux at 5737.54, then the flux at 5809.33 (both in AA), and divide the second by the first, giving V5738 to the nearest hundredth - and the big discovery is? 0.96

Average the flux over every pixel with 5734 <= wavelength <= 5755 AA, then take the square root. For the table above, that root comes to 1.19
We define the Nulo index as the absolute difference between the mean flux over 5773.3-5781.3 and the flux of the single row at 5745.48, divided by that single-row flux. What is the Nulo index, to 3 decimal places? 0.113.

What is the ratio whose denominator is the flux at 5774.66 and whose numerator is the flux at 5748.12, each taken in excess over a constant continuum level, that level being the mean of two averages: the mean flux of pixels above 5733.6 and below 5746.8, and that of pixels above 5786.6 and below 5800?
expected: -1.0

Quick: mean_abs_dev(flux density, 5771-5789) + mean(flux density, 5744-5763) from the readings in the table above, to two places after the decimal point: 1.49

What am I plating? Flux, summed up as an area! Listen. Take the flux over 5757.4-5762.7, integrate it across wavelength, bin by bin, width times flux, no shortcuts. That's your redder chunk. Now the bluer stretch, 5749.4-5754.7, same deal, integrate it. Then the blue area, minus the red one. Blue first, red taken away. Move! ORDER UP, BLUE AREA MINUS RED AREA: 0.3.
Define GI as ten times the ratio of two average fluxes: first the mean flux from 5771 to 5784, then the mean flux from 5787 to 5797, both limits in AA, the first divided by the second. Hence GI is 9.9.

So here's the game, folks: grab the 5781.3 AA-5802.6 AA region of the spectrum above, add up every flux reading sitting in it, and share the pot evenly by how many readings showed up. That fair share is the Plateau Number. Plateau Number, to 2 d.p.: 1.40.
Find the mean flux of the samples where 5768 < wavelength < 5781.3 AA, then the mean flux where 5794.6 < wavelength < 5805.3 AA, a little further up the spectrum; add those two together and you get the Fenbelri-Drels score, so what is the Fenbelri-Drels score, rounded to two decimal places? 2.89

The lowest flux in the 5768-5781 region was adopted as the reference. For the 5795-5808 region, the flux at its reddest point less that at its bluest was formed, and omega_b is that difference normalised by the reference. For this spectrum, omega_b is 0.12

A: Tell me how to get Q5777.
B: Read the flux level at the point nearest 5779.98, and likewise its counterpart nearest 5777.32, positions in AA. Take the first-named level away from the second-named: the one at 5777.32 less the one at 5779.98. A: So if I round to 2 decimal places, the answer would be 0.11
